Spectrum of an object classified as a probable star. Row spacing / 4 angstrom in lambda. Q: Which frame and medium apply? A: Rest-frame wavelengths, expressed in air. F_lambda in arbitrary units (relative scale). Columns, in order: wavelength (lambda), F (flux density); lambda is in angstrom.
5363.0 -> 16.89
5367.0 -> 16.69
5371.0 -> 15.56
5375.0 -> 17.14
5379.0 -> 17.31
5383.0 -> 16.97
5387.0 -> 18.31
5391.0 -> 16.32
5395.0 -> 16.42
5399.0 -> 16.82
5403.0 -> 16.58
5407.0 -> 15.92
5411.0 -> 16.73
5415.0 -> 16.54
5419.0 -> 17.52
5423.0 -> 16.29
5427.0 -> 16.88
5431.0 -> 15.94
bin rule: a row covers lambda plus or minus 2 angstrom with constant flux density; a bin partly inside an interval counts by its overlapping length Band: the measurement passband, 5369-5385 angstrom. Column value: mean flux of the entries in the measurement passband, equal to 16.7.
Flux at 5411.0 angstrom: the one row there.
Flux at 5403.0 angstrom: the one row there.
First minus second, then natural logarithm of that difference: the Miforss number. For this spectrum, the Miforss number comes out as -1.9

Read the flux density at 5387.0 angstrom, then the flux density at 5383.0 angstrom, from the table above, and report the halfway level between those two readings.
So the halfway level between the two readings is 17.6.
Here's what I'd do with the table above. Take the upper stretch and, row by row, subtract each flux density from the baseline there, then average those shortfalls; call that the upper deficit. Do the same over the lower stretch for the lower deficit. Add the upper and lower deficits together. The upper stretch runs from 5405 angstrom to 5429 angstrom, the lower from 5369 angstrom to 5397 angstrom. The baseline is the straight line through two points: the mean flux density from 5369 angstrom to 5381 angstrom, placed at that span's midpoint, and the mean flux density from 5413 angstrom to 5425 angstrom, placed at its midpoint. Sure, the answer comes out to 0.0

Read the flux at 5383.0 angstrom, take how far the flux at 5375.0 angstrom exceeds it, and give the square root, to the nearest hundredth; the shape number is 0.41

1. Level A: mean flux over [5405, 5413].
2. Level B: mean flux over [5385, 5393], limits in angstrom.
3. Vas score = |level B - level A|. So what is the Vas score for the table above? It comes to 0.99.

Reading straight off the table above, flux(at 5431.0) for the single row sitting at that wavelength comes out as 15.94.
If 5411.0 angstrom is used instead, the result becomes 16.73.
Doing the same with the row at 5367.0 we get 16.69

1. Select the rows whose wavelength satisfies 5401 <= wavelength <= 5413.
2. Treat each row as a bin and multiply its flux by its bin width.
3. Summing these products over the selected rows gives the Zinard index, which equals 197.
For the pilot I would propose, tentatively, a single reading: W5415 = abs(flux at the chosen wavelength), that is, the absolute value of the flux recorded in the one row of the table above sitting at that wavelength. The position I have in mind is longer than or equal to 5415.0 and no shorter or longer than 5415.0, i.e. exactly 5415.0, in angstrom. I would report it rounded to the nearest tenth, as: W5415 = 16.5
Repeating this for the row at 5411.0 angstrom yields 16.7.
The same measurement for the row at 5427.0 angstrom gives 16.9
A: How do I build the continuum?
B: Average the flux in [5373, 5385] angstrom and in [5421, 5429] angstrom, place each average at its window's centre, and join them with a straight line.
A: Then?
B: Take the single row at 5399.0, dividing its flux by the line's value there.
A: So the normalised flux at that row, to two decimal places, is 1.00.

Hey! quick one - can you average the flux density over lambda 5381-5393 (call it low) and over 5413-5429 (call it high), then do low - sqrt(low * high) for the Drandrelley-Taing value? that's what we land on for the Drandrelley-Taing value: 0.20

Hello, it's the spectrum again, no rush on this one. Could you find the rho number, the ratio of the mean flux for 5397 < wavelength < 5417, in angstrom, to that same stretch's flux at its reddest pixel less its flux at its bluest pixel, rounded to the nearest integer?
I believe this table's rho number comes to -59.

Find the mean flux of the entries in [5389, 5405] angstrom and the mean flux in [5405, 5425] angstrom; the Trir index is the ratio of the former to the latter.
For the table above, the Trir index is 1.00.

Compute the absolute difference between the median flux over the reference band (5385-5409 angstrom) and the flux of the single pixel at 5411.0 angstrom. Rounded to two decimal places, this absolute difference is 0.23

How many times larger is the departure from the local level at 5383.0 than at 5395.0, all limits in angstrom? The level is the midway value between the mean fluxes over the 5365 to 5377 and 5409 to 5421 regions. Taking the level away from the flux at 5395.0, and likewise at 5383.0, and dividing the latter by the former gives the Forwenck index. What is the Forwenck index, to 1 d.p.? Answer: -1.0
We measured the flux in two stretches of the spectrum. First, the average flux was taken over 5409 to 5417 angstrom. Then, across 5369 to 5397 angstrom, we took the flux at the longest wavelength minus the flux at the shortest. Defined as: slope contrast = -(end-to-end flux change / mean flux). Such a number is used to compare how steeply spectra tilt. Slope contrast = -0.05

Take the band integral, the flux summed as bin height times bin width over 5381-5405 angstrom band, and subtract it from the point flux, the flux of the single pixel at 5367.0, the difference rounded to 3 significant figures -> -389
